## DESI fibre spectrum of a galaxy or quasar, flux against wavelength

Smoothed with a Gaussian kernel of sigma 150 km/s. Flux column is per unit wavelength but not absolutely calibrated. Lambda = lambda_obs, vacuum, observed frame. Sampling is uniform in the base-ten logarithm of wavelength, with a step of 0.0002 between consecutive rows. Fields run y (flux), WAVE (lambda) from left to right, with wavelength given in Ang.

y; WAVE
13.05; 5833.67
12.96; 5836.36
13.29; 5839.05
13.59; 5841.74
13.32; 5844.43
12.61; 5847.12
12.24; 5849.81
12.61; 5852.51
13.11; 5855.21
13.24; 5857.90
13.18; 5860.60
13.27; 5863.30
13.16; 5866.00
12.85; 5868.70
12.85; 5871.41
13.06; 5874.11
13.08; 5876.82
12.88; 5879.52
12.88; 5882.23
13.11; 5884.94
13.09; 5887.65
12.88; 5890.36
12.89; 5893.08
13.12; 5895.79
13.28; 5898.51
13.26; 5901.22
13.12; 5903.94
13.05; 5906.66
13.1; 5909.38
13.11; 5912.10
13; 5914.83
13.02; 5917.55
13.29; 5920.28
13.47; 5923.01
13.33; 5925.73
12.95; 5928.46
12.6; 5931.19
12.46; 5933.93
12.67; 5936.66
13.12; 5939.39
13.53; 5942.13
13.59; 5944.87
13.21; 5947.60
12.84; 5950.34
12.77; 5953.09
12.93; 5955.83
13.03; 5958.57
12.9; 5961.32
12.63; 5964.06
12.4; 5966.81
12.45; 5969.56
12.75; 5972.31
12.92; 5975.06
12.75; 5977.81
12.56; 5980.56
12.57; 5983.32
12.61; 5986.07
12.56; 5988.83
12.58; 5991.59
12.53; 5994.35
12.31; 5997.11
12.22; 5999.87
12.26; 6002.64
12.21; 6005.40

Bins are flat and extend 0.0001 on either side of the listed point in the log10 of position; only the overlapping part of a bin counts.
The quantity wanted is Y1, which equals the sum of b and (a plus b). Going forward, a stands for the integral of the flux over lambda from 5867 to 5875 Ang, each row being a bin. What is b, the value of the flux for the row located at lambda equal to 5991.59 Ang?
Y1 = 129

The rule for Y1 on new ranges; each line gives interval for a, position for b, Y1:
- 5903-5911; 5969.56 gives 130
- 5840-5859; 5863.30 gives 273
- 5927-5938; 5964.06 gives 165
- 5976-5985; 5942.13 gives 141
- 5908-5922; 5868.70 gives 209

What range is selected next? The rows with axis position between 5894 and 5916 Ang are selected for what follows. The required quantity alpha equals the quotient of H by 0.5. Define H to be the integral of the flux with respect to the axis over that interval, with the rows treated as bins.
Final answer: 578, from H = 289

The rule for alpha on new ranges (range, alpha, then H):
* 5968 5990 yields 556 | 278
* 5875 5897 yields 572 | 286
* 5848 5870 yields 570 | 285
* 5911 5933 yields 575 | 288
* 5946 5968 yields 565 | 283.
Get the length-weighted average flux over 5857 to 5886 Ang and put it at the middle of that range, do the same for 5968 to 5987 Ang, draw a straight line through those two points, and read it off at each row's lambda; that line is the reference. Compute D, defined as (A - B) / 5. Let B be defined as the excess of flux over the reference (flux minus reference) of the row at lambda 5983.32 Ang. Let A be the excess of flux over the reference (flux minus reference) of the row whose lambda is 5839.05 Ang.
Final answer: 0.04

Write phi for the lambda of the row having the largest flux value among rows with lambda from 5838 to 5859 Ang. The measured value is 5841.74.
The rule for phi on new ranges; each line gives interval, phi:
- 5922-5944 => 5942.13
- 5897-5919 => 5898.51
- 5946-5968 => 5947.60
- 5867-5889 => 5884.94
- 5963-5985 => 5975.06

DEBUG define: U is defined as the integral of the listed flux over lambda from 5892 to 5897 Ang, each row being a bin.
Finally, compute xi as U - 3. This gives 62.1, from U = 65.1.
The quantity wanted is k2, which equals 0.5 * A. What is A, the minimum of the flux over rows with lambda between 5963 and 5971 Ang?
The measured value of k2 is 6.20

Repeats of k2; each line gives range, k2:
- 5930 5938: 6.23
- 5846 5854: 6.12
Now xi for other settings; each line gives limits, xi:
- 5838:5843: 64.2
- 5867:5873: 74.3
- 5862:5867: 63.1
